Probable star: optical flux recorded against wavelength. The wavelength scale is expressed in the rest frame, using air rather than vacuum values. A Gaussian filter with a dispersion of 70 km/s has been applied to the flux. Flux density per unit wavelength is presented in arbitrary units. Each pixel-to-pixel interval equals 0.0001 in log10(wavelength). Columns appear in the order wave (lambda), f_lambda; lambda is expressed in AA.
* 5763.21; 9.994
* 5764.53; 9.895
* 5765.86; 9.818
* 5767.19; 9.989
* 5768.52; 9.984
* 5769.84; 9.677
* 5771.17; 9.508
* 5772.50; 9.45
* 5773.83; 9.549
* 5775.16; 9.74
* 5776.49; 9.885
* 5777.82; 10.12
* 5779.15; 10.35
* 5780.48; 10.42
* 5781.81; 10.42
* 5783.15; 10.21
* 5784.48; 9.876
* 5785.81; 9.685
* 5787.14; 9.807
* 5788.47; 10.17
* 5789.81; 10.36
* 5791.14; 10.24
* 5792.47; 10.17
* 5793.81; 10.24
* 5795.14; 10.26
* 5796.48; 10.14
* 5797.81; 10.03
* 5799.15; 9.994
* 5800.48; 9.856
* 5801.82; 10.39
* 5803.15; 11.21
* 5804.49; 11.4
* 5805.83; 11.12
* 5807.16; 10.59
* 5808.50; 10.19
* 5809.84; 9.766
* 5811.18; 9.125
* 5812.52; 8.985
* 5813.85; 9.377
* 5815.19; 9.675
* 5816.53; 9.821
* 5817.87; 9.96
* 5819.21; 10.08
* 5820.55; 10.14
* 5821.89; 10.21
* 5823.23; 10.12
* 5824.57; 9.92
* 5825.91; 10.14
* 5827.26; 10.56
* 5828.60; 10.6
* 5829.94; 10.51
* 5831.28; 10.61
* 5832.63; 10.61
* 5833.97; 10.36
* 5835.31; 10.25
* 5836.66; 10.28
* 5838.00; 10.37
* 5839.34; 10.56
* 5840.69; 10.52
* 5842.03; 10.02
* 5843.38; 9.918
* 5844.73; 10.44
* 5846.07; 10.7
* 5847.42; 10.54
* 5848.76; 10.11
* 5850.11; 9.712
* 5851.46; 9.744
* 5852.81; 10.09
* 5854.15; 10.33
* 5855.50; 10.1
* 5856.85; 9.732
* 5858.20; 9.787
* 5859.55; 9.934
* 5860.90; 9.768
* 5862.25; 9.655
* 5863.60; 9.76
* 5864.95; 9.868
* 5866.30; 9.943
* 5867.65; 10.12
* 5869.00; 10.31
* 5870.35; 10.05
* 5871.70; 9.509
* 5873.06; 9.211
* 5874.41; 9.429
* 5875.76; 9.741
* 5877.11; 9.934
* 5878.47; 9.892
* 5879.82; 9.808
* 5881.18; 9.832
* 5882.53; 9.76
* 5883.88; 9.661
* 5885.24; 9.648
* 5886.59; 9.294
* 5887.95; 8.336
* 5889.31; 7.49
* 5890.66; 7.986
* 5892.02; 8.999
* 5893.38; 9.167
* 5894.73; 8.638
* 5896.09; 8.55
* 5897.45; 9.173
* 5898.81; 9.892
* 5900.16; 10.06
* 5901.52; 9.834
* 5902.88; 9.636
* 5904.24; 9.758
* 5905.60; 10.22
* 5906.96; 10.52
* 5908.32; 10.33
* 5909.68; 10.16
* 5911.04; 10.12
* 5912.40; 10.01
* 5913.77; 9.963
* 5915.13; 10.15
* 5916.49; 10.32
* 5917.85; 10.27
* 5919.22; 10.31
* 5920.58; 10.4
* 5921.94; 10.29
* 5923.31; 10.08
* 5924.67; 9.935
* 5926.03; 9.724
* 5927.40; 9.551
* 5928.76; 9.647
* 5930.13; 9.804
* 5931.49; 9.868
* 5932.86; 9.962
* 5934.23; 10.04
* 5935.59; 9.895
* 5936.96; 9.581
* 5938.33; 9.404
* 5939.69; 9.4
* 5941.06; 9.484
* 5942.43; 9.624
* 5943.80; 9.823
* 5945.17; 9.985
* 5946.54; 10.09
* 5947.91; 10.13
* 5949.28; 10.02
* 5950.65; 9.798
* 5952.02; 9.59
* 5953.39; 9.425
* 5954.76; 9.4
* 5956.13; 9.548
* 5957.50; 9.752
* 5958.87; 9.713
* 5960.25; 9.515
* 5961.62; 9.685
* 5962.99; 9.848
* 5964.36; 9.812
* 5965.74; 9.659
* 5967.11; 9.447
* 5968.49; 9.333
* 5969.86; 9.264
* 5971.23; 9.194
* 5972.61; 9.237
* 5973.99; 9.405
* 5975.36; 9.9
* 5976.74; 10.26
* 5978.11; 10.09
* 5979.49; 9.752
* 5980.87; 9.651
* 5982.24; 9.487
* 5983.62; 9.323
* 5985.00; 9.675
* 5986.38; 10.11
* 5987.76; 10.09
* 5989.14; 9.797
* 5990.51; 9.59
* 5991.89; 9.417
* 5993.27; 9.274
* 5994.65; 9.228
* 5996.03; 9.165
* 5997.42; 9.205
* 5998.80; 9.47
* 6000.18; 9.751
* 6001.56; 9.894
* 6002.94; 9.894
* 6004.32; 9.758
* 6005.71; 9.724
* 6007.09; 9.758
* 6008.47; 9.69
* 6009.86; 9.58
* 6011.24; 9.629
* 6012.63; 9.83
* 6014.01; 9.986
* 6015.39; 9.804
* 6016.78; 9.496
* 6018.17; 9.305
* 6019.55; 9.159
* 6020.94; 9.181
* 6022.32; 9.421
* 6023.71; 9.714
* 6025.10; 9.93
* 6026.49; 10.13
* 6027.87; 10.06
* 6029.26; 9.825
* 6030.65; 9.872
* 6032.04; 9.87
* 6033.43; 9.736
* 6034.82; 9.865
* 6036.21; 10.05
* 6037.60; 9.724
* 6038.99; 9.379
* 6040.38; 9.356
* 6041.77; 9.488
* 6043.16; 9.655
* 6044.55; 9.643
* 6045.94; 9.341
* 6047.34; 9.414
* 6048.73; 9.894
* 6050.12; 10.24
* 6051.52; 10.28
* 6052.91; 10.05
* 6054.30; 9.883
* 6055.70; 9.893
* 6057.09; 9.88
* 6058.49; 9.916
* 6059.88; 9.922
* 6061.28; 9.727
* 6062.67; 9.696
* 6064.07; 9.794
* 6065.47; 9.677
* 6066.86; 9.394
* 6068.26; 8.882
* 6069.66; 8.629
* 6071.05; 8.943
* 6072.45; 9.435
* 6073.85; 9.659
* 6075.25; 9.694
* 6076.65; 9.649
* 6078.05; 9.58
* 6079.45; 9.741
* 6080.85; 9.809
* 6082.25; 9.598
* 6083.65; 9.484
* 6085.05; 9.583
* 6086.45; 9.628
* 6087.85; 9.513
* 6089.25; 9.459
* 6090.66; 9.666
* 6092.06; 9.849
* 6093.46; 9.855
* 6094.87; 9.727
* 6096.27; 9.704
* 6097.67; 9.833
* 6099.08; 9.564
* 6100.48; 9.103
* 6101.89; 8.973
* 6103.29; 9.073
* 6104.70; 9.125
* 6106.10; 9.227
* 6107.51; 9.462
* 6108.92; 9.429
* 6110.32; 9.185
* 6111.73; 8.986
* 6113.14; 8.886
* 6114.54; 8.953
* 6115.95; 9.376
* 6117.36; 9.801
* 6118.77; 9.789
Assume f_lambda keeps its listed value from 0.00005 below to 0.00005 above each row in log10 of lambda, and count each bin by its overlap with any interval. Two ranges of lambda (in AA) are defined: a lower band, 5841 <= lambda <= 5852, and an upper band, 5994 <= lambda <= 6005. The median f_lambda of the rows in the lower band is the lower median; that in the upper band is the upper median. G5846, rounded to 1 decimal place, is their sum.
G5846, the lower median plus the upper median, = 19.7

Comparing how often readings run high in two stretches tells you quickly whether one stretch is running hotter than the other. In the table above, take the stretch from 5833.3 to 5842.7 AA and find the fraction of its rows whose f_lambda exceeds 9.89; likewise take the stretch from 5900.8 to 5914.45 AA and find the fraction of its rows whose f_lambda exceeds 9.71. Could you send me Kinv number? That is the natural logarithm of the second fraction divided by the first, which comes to -0.11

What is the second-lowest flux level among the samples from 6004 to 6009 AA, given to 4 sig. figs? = 9.724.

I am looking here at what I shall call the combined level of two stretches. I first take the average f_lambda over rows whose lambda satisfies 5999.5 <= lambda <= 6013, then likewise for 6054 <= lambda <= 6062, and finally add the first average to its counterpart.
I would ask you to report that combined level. 19.6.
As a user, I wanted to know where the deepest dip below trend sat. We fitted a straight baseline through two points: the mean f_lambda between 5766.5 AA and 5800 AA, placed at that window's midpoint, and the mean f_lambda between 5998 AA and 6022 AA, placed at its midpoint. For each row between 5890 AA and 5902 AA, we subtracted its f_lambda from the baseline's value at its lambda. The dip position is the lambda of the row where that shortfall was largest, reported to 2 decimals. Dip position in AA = 5890.66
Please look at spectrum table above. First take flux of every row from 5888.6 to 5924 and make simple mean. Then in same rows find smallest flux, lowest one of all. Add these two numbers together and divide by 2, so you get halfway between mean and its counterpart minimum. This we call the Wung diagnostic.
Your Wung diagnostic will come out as 8.6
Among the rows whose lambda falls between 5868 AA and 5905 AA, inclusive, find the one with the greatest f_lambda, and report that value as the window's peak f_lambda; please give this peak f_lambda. 10.31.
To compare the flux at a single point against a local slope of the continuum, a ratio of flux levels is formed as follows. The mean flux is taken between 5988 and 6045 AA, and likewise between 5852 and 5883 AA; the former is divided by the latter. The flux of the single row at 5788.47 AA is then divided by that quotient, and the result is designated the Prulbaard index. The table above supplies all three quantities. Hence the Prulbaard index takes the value 10.4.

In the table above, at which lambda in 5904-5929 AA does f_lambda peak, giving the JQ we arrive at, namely 5906.96 AA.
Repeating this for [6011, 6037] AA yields 6026.49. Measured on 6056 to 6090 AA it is 6059.88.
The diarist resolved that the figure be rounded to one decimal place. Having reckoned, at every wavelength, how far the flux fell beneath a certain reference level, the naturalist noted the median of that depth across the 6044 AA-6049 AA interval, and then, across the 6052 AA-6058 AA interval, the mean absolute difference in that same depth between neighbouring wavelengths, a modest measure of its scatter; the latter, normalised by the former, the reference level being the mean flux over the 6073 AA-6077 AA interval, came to 0.5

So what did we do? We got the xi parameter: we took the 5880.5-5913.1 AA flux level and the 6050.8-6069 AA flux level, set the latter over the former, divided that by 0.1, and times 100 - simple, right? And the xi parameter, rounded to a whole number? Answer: 1032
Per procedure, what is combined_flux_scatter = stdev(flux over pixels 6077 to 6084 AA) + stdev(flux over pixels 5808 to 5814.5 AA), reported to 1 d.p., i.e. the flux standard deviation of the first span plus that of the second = 0.6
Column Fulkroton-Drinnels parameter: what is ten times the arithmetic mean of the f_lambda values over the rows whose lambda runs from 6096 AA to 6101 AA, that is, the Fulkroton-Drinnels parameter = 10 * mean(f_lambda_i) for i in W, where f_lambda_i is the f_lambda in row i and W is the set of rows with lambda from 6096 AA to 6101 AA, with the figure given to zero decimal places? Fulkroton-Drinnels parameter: 96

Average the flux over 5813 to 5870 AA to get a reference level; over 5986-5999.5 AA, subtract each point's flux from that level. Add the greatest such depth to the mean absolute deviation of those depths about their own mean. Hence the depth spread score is 1.25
